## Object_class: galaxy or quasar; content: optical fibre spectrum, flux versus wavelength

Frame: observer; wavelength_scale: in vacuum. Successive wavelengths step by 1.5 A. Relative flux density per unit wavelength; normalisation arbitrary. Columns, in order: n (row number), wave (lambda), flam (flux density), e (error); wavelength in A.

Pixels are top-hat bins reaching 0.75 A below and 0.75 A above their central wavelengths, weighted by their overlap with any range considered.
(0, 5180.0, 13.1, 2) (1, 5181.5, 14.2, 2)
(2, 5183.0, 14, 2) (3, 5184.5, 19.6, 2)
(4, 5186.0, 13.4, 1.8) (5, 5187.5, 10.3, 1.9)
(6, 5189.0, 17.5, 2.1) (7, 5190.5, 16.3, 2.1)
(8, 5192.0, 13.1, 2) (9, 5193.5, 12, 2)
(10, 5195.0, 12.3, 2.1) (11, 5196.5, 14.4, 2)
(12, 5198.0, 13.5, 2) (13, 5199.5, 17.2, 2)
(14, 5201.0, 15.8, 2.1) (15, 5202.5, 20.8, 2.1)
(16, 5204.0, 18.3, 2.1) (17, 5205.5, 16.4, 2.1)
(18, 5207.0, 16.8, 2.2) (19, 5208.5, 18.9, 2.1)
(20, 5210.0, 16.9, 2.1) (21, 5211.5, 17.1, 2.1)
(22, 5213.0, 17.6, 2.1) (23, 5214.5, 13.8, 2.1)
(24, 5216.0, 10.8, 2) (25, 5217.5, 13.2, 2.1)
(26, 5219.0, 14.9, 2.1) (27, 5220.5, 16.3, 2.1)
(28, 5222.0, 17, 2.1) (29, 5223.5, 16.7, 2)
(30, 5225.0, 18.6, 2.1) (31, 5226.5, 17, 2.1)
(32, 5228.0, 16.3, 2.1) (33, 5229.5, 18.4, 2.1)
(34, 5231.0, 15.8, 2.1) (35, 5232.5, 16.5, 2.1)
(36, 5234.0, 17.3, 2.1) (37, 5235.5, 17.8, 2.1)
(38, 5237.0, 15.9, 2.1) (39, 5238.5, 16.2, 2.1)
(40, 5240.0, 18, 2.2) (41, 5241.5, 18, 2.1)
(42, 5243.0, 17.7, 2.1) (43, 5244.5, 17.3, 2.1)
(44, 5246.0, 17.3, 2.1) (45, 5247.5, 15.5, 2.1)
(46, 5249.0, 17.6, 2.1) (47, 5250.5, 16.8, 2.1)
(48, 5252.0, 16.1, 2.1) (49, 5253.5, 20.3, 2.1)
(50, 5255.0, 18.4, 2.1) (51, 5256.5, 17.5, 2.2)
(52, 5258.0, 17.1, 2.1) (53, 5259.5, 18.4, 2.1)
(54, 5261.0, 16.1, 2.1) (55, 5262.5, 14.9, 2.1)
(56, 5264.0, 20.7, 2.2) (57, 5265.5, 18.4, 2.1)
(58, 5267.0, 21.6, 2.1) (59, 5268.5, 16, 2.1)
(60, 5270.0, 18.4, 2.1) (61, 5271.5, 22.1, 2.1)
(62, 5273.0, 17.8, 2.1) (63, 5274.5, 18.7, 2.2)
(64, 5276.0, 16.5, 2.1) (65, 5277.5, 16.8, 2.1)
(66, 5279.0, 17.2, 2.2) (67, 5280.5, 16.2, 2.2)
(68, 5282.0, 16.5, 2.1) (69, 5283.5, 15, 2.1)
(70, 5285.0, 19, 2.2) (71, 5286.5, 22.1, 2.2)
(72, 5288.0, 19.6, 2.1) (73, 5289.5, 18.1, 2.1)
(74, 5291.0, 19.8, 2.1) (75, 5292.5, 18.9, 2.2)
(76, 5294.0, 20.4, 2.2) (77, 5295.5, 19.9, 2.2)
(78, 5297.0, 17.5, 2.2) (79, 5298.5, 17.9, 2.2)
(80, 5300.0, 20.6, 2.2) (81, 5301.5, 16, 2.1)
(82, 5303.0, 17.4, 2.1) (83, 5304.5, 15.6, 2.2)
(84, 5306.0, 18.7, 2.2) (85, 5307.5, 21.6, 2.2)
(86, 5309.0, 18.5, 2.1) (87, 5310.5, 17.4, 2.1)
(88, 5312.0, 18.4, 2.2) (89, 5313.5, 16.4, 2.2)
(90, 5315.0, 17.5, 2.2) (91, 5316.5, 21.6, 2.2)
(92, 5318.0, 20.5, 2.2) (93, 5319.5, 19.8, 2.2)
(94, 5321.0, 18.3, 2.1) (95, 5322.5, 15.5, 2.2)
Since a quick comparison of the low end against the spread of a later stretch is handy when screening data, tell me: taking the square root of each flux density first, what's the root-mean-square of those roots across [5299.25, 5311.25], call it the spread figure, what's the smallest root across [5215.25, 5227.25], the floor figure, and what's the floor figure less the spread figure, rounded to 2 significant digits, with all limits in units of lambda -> -0.98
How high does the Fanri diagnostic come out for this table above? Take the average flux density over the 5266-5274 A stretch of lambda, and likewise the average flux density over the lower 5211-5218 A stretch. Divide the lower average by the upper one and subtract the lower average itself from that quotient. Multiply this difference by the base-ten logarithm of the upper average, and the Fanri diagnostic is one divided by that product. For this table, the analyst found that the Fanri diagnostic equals -0.057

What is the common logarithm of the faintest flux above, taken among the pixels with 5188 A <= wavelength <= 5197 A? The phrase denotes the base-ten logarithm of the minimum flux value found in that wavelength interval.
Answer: 1.079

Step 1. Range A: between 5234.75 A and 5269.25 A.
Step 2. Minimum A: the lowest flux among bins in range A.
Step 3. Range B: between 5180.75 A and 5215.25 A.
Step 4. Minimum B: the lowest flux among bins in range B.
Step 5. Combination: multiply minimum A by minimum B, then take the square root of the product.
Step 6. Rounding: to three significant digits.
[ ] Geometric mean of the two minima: 12.4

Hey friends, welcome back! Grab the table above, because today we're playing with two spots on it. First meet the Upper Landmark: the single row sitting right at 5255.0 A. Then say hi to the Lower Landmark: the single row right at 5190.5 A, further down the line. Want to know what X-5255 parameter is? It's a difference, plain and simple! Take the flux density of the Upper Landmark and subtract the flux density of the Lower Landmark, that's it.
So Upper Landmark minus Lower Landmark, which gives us 2.1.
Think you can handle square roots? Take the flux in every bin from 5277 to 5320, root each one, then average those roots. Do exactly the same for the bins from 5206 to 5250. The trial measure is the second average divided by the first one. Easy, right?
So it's 0.948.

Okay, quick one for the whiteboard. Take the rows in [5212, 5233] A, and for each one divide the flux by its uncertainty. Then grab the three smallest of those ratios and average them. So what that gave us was 6.09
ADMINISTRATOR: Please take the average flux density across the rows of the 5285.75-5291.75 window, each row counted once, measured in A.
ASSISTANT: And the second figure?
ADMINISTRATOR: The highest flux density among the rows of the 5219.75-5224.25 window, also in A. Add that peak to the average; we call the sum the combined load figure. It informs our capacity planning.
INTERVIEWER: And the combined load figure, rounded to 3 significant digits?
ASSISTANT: 36.9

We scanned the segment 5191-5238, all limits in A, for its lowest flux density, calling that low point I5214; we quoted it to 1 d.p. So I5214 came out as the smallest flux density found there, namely 10.8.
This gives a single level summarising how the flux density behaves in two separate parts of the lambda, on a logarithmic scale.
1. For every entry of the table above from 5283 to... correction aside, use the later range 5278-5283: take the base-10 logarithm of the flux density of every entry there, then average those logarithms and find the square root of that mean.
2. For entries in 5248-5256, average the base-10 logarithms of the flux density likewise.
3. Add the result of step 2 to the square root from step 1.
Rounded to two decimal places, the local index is 2.35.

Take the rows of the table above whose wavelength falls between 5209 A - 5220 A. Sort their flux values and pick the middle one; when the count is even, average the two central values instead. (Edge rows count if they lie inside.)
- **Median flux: 14.9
